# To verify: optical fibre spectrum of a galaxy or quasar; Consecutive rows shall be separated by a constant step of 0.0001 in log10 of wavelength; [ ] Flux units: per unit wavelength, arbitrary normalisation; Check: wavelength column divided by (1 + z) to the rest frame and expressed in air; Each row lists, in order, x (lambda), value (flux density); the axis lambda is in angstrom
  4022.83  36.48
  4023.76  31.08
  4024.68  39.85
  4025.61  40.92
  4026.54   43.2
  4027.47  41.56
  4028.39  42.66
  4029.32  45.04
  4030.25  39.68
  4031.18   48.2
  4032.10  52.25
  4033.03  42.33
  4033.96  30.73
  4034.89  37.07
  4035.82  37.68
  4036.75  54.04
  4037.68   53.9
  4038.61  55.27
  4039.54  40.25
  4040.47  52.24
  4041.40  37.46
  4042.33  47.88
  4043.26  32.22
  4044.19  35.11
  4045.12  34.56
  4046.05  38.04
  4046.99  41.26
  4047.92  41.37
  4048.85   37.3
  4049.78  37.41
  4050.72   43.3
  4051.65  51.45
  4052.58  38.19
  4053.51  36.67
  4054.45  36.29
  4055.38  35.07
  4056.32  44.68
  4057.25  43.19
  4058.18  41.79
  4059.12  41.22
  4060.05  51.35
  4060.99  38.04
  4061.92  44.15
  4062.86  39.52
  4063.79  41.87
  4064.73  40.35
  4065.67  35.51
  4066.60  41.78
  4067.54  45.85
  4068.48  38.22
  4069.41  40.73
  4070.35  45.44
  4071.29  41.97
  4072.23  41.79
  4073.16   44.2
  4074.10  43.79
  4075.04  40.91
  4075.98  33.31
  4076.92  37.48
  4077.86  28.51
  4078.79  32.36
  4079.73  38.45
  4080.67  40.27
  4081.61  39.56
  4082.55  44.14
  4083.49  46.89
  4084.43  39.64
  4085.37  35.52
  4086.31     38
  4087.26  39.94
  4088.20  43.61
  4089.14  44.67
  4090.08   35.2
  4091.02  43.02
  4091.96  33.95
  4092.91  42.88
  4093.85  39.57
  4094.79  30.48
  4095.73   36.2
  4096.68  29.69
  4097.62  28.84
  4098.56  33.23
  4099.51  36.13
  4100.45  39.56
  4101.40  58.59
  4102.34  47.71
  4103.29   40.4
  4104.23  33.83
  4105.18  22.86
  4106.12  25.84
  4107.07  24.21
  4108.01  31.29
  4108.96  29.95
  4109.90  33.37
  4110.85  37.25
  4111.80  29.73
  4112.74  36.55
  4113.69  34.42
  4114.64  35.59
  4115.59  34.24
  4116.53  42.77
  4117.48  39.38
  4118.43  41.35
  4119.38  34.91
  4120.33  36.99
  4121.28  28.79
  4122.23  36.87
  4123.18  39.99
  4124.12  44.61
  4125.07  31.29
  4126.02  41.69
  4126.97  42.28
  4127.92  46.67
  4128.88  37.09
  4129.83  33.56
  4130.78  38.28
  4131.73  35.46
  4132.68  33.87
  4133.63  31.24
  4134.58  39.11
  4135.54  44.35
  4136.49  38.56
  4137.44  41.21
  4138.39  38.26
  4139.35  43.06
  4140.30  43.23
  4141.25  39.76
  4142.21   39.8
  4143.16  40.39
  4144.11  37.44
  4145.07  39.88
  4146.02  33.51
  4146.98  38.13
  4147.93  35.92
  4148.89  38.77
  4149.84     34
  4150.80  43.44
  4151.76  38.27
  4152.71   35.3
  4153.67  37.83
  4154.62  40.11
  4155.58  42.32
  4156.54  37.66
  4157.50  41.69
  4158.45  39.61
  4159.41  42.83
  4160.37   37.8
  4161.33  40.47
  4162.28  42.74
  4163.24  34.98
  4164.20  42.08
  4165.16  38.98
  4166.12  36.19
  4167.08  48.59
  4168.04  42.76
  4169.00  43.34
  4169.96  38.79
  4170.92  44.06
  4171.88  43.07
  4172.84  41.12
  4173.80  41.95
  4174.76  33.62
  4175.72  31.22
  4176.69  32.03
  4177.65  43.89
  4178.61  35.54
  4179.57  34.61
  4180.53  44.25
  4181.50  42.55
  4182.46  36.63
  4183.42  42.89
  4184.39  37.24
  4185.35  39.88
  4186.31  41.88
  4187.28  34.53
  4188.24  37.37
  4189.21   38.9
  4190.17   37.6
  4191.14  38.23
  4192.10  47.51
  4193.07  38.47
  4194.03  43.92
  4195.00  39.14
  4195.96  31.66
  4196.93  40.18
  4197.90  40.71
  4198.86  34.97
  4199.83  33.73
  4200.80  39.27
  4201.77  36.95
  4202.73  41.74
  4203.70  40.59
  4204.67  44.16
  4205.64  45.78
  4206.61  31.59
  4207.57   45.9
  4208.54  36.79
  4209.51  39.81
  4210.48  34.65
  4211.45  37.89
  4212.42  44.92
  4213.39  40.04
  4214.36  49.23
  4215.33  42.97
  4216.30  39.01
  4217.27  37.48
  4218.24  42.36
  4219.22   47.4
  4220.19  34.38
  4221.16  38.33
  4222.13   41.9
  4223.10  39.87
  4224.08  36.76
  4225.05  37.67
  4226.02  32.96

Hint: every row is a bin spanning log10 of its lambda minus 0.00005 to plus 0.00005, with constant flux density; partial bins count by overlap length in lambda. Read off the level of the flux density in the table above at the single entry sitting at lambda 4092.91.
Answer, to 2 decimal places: 42.88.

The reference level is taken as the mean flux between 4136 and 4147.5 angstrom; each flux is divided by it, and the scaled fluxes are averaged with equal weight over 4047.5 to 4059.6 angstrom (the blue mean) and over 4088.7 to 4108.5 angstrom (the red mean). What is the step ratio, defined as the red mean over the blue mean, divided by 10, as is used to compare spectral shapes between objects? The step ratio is 0.089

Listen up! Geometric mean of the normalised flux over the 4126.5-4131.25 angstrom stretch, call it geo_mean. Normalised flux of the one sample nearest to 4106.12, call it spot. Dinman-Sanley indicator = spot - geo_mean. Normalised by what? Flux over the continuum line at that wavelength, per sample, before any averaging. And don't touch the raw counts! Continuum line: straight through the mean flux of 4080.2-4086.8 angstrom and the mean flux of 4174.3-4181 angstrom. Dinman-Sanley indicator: -0.4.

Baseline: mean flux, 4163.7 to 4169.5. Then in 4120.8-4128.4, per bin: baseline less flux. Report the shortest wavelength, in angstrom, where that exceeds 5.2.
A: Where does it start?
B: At 4121.28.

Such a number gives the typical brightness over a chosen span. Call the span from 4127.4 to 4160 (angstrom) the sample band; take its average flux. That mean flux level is 38.8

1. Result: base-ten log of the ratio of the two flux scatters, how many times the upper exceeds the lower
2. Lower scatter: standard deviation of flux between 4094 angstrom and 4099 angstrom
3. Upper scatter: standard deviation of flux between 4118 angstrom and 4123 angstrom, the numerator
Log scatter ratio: 0.18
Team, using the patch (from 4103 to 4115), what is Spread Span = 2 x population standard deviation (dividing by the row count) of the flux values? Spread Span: 10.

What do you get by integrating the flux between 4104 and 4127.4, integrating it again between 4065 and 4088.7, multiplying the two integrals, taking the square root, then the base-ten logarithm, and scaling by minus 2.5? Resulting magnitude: -7.36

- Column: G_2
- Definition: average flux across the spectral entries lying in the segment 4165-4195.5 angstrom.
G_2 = 39.7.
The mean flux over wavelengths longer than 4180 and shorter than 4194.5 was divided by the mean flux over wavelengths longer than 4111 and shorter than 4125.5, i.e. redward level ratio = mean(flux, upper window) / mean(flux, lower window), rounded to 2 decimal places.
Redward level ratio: 1.10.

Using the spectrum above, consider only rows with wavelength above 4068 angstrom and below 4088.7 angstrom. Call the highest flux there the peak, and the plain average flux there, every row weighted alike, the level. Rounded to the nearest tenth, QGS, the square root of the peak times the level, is 43.2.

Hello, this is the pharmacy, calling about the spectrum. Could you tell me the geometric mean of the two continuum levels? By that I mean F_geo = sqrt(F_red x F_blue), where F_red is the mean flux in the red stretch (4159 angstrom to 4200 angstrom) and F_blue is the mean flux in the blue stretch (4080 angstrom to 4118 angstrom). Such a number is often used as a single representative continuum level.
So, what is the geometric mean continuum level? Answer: 38.2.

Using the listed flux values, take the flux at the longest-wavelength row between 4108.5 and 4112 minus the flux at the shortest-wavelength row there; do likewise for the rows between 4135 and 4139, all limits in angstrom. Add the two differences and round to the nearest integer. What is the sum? -6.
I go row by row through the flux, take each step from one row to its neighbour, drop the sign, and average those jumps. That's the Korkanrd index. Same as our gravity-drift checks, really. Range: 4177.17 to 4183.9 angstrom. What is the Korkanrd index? 5.5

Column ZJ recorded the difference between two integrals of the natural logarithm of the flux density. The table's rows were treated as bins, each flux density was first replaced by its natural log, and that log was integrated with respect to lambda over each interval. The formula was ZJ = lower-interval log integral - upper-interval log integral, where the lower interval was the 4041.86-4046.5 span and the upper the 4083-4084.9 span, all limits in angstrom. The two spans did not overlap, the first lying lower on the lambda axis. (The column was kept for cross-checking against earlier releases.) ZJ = 10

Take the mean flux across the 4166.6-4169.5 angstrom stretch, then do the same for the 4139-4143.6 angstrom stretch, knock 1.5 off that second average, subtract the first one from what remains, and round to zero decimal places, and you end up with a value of -5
